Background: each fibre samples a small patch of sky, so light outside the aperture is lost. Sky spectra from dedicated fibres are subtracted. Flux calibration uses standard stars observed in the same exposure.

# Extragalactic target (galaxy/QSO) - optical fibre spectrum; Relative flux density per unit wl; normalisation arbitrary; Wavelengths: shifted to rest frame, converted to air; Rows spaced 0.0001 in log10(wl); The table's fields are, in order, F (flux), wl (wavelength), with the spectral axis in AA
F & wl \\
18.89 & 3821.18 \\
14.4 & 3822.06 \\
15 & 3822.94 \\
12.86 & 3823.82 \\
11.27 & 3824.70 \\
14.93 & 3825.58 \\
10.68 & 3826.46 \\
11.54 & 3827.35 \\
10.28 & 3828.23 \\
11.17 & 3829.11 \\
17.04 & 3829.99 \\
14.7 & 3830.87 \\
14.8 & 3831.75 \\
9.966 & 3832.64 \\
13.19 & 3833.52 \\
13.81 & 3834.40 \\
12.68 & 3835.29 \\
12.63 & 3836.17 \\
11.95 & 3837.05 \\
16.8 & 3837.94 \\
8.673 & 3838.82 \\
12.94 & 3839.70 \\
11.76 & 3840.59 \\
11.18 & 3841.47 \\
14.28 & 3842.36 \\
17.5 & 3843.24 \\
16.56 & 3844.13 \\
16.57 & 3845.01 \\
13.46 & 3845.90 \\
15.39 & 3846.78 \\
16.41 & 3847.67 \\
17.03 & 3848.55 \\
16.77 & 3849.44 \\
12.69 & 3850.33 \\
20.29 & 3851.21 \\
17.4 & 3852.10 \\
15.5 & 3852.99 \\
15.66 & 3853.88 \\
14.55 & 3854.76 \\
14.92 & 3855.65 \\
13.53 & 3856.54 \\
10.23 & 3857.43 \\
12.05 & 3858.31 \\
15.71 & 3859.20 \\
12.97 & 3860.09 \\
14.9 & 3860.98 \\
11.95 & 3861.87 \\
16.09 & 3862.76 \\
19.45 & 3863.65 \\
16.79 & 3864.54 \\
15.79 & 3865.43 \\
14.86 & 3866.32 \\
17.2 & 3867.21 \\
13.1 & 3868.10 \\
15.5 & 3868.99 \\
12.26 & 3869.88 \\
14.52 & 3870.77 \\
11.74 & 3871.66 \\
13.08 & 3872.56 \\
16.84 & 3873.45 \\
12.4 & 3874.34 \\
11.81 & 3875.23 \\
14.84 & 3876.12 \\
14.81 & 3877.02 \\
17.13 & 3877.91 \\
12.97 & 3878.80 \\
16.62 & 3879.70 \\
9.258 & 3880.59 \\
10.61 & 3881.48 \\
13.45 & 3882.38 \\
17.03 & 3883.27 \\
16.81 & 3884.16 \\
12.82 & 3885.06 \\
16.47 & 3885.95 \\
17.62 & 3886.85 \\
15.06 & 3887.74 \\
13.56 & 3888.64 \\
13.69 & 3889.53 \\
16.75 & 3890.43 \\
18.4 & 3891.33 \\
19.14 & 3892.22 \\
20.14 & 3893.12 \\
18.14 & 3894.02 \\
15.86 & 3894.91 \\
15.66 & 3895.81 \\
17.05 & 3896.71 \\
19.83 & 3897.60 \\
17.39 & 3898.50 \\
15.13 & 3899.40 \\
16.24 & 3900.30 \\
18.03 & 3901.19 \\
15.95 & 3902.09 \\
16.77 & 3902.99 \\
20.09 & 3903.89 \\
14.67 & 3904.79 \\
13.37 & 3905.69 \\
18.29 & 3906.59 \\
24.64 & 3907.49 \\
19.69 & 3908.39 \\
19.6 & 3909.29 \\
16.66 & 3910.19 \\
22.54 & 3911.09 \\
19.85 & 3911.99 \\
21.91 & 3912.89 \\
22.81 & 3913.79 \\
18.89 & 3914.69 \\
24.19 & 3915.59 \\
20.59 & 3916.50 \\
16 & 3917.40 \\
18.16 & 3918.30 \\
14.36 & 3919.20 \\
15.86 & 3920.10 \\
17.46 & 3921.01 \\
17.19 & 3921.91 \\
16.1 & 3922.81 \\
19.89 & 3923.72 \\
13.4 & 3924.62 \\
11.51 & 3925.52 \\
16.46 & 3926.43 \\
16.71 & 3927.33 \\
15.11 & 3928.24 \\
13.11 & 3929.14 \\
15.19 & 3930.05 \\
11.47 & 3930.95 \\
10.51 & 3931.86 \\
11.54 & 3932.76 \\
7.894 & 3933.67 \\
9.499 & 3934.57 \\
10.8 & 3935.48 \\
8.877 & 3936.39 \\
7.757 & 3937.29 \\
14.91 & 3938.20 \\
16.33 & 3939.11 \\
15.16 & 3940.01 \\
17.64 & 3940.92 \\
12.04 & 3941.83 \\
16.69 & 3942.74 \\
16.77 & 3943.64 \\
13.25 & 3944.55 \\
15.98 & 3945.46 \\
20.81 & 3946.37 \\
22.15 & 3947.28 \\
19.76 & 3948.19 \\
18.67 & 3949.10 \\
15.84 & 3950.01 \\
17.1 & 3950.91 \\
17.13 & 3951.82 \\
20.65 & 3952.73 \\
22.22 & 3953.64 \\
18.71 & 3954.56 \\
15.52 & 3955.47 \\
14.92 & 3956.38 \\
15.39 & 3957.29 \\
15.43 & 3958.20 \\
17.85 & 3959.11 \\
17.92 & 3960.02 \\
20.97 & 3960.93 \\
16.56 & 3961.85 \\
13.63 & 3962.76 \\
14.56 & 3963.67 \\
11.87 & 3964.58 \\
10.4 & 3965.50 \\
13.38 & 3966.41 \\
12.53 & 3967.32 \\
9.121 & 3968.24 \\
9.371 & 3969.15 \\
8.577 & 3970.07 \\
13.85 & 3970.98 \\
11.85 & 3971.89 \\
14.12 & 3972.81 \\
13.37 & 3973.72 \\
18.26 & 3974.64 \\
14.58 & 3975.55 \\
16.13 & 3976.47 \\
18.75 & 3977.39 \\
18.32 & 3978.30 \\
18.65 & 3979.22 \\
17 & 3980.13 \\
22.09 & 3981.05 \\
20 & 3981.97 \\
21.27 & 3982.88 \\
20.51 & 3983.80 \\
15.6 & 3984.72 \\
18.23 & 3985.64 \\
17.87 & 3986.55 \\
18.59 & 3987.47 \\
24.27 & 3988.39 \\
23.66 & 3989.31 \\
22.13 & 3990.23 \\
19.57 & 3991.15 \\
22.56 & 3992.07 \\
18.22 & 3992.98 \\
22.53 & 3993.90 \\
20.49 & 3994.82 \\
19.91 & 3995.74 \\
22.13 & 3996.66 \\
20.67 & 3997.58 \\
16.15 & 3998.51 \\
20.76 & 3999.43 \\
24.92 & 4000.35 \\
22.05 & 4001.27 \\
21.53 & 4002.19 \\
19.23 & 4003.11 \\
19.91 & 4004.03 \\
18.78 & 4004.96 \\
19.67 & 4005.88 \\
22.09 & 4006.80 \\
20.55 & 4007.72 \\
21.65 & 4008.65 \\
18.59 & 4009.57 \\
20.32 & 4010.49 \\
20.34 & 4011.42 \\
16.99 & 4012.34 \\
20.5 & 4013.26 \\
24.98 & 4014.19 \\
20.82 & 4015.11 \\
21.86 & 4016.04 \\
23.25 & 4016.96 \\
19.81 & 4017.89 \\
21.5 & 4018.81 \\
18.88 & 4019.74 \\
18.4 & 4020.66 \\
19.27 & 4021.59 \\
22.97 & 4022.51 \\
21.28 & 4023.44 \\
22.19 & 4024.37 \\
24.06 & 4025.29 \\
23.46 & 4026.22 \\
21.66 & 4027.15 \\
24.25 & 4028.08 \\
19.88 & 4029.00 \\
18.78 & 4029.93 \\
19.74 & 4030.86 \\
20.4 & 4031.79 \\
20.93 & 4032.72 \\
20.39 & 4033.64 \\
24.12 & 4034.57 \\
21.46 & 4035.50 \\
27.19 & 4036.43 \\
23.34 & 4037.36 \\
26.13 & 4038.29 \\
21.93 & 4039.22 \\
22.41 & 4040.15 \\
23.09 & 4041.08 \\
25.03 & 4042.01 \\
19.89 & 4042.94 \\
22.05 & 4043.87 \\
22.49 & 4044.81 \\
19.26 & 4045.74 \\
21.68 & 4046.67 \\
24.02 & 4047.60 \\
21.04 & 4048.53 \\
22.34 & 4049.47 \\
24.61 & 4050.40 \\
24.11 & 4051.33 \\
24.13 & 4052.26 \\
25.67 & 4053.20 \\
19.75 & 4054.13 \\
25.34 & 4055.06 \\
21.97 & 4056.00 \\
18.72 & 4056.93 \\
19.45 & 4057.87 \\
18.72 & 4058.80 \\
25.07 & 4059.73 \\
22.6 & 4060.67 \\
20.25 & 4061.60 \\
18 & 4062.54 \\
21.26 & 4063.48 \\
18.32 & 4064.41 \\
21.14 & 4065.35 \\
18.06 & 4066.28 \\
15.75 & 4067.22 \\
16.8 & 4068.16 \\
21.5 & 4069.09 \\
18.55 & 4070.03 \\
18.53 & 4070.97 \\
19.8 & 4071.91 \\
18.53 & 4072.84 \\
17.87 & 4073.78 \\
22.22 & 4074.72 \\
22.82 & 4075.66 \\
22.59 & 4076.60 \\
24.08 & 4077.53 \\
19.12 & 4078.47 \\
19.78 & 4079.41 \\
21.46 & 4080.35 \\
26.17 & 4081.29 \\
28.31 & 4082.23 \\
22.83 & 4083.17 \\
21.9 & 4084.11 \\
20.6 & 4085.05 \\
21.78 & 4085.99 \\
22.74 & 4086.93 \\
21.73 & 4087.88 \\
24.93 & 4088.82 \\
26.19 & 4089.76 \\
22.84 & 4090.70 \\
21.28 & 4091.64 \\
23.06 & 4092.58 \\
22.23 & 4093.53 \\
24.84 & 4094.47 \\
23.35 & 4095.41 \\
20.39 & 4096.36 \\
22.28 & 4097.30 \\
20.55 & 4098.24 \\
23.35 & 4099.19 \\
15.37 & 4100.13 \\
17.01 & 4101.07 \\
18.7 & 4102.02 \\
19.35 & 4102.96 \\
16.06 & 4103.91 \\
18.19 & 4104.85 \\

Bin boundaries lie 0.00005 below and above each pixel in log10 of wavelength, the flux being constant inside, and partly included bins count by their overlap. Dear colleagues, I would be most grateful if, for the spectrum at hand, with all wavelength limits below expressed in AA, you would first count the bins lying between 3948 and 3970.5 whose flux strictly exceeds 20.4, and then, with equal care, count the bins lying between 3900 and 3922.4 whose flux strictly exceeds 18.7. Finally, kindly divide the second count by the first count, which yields 3.7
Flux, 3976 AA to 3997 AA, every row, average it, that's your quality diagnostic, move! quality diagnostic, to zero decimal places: 20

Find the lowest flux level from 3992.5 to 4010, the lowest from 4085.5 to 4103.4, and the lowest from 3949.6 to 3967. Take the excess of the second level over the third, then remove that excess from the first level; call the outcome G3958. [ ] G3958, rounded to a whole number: 11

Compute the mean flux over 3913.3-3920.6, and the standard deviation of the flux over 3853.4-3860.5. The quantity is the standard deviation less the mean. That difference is -17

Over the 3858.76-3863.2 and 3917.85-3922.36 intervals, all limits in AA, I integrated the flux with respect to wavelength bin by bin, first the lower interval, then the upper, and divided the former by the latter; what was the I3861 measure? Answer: 0.85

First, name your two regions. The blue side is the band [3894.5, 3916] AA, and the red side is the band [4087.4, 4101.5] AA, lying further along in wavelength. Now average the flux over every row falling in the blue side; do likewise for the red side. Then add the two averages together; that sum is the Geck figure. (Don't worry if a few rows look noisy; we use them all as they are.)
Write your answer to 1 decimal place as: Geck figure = 40.5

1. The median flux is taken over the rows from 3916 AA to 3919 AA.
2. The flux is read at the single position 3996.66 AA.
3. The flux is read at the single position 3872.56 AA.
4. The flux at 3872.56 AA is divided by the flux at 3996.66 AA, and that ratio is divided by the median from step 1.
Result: 0.033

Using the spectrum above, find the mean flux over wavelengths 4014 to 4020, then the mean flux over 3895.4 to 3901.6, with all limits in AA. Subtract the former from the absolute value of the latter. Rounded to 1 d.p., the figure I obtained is -4.5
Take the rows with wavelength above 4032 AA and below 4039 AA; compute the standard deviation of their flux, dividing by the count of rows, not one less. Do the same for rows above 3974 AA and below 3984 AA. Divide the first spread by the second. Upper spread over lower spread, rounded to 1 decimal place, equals 1.1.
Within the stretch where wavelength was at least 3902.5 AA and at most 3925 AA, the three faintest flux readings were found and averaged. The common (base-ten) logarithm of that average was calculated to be 1.14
